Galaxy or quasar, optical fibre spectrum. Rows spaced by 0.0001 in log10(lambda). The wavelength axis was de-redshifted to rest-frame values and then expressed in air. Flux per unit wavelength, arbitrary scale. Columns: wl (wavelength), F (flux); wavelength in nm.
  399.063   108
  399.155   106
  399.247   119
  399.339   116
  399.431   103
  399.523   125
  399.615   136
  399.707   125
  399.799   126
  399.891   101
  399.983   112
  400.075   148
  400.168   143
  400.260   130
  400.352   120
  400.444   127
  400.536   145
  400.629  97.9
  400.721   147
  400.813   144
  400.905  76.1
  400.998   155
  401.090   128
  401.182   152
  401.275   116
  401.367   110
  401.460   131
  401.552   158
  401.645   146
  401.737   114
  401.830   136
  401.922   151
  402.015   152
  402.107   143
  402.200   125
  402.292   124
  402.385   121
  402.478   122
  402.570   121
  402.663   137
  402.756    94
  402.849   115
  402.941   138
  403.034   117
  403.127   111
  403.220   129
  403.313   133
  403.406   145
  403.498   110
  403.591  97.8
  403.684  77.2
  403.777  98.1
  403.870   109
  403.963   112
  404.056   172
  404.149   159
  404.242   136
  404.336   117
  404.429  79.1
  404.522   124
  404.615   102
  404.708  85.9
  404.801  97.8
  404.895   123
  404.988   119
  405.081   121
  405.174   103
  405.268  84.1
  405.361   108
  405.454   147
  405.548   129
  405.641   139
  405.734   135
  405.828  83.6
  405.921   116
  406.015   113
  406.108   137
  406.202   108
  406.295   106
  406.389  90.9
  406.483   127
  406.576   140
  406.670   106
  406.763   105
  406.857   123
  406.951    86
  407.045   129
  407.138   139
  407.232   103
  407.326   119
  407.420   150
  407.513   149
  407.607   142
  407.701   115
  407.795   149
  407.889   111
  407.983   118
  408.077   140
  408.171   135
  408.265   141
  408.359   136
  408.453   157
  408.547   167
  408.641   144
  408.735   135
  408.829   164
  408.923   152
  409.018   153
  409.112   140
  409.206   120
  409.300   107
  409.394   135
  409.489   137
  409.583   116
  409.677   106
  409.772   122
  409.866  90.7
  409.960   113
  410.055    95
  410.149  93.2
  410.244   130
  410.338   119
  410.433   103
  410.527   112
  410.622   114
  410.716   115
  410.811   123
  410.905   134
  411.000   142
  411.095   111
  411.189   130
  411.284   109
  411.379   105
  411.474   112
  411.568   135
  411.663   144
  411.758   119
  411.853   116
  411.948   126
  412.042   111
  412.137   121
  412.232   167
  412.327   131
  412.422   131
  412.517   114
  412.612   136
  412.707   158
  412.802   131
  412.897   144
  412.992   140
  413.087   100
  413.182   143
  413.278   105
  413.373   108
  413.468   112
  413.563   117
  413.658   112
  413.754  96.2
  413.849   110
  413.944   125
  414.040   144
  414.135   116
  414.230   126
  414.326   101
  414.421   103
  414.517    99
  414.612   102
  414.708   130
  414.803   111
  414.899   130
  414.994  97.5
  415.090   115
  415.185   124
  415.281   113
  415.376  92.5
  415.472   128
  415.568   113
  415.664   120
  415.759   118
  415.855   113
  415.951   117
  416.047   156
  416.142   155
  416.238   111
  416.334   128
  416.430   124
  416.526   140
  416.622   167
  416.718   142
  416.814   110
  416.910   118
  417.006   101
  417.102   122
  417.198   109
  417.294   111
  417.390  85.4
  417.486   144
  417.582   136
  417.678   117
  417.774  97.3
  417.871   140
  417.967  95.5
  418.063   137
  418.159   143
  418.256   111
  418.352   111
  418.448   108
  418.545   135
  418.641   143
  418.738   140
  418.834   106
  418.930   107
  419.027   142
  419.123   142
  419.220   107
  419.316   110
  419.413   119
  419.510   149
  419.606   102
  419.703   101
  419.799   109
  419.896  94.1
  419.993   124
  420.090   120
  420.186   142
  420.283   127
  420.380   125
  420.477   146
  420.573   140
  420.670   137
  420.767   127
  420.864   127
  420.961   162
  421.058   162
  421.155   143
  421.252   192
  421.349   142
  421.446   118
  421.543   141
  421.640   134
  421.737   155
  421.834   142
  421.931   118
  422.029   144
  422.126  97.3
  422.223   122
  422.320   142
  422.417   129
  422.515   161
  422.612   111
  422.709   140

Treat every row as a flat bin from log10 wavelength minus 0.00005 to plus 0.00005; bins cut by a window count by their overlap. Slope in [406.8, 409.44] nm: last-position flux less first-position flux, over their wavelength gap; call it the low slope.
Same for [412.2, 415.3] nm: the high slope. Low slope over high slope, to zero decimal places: 0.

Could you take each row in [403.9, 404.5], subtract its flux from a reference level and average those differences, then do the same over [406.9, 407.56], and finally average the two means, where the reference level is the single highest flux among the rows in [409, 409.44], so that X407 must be 26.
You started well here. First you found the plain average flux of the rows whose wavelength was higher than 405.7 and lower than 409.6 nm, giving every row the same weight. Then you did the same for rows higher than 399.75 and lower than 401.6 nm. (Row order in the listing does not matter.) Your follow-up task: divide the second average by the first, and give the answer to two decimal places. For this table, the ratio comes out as 1.00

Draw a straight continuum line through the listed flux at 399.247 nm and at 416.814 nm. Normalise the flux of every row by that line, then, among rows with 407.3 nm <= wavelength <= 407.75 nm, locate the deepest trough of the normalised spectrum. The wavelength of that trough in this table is 407.701 nm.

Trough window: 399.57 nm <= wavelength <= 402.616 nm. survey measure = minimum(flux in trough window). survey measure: 76.1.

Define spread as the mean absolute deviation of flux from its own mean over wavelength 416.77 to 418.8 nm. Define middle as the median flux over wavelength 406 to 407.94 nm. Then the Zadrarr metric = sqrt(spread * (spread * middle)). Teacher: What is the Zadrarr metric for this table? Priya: 169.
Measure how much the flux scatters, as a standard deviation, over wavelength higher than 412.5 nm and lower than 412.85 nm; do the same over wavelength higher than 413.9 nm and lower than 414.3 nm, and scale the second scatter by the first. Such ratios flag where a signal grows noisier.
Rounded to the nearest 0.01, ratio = 0.65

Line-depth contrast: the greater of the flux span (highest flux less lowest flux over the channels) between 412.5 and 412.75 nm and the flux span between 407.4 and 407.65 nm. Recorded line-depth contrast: 44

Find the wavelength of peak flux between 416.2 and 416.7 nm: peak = 416.622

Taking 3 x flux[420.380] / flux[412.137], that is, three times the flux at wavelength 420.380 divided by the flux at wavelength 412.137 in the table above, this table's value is 3.1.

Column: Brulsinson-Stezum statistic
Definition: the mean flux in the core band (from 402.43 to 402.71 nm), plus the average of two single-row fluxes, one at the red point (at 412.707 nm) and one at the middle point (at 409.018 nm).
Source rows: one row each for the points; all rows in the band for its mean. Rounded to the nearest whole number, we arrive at 282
